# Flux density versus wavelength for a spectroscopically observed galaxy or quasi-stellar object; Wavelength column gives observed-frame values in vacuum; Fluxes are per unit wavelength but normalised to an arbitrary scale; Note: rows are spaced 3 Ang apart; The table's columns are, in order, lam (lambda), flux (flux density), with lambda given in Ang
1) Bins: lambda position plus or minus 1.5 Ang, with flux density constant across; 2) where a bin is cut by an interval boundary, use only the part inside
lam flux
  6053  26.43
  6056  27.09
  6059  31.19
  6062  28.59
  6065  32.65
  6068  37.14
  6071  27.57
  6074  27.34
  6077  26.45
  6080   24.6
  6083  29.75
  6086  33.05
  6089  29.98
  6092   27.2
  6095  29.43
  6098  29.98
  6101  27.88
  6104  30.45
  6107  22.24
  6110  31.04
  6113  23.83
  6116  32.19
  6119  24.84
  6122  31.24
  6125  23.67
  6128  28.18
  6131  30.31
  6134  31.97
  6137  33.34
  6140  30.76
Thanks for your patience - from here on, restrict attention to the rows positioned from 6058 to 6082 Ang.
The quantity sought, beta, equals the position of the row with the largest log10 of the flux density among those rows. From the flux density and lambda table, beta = 6068 Ang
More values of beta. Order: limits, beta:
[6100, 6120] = 6116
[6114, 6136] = 6116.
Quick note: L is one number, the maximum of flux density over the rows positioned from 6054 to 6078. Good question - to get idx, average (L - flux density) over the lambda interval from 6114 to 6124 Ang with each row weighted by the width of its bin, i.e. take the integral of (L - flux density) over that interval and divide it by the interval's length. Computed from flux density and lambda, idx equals 8.3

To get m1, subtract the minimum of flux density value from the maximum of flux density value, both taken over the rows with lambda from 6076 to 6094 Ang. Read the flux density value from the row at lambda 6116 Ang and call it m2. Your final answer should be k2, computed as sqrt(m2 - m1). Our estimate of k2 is 4.87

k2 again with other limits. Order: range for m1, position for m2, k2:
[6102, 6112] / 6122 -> 4.74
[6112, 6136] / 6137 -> 4.98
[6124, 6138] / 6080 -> 3.86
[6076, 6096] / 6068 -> 5.36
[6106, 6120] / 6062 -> 4.32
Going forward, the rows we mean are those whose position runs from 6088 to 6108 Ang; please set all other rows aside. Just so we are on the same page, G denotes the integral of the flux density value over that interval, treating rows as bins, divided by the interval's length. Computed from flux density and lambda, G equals 28.3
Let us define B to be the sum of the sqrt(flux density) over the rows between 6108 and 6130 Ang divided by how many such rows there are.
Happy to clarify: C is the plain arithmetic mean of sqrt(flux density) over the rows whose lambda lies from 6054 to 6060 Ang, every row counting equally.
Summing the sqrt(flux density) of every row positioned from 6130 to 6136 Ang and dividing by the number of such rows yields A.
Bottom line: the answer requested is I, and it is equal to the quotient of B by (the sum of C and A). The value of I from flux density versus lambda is 0.480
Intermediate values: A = 5.58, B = 5.27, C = 5.39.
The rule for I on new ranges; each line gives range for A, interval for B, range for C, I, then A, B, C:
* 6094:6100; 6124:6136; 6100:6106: 0.492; 5.45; 5.33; 5.40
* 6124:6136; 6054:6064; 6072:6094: 0.505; 5.33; 5.38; 5.32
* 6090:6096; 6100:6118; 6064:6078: 0.488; 5.32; 5.27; 5.49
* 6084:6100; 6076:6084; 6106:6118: 0.486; 5.47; 5.19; 5.21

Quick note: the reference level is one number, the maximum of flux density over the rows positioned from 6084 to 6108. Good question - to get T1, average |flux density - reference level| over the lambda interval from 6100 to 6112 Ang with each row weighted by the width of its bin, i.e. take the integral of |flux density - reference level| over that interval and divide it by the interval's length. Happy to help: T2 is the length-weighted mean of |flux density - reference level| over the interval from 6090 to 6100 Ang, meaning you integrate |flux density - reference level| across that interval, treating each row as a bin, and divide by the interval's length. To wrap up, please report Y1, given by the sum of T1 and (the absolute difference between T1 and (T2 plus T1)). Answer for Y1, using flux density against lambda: 9.5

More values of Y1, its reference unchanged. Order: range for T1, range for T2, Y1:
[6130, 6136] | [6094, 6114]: 6.9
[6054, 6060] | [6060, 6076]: 8.3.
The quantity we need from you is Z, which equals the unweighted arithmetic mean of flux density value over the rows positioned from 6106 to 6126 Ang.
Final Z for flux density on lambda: 27.0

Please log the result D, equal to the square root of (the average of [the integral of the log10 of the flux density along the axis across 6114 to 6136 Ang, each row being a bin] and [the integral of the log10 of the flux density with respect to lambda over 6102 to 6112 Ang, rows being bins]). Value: 4.82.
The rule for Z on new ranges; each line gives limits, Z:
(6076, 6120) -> 28.2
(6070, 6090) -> 28.4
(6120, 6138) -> 29.8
